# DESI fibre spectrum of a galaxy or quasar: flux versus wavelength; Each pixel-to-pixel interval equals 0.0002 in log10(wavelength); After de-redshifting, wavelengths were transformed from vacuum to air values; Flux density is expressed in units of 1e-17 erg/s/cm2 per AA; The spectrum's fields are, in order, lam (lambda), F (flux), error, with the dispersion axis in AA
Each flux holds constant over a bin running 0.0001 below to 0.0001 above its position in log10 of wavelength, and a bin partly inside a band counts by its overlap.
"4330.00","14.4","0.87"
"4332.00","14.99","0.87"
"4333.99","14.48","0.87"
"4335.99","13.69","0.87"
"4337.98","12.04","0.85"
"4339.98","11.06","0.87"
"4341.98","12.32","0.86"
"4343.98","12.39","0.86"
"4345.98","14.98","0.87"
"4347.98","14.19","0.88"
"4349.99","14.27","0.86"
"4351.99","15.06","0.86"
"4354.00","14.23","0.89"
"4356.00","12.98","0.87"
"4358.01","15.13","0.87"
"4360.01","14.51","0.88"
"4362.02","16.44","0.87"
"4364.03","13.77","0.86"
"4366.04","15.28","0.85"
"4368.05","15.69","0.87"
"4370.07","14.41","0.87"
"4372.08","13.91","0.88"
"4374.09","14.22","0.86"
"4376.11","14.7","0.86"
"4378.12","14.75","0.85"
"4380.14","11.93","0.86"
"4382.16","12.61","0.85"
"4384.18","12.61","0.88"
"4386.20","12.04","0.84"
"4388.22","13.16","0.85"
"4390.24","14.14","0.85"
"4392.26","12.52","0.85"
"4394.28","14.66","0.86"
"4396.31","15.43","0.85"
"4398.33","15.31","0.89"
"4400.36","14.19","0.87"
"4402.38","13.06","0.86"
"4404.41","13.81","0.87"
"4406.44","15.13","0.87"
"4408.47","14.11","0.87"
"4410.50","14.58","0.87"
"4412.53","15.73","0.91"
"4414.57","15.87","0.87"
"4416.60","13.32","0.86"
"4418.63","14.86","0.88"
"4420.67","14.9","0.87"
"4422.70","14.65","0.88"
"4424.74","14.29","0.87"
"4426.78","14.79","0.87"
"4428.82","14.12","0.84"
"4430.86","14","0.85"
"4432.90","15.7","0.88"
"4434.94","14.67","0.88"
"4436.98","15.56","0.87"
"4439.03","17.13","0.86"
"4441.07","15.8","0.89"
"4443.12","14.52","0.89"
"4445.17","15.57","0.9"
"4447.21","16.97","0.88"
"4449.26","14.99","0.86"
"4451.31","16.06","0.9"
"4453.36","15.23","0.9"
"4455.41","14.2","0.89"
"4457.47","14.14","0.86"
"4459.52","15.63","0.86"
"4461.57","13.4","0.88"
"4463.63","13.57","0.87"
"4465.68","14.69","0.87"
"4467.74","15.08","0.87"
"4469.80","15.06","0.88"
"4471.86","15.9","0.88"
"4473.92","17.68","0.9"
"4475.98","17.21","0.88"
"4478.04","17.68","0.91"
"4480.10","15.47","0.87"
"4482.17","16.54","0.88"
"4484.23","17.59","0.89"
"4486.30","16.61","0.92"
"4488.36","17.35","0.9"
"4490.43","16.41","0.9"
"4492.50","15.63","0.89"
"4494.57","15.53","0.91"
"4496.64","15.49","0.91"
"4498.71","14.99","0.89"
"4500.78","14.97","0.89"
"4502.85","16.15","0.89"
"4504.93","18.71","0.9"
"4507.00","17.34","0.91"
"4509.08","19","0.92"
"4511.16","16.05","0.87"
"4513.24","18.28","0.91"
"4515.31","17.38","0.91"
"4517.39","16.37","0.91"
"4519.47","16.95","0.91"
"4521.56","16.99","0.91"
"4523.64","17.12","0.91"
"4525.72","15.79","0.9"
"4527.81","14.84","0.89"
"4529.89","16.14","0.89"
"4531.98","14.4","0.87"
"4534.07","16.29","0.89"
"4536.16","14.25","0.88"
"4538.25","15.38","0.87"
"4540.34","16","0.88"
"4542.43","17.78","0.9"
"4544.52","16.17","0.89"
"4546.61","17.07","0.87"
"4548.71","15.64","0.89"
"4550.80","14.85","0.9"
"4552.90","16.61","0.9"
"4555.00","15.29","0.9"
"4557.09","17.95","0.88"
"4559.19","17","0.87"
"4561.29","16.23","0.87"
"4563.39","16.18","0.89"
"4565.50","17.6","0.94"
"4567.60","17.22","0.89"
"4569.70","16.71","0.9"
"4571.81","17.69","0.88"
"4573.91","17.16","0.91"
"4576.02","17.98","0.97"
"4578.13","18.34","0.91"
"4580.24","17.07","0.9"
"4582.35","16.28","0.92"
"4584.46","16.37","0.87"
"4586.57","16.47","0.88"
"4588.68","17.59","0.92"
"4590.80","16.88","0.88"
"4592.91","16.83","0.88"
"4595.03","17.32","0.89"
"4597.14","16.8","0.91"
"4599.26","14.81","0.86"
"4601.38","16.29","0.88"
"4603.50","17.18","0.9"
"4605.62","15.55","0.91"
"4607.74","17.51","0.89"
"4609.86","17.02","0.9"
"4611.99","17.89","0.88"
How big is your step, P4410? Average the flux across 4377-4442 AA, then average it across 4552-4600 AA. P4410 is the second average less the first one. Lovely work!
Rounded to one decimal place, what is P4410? 2.5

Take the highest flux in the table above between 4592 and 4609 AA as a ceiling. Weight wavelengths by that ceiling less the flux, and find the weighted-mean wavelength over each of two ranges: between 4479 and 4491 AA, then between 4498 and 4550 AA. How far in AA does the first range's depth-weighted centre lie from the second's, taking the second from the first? -43.6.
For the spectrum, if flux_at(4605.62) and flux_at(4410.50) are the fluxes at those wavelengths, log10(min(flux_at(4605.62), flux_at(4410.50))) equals 1.16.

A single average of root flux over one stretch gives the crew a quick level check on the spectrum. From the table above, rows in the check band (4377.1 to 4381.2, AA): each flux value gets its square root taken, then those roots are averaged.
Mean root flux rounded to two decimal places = 3.65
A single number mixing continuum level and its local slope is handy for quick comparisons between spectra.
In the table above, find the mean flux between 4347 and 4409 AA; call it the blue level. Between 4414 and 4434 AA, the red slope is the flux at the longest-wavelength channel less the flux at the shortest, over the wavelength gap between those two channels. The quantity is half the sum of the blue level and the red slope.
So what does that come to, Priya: 7.1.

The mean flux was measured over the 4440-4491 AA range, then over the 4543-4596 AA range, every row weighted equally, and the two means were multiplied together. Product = 265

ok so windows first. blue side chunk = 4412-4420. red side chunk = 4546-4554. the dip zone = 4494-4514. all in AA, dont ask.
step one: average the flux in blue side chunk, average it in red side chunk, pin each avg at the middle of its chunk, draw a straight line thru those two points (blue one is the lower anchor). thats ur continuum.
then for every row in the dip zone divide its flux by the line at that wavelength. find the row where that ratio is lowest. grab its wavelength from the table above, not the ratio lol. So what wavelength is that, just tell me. 4500.78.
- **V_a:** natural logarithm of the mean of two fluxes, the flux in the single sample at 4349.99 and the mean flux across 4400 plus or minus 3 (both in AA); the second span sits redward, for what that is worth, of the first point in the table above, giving 2.66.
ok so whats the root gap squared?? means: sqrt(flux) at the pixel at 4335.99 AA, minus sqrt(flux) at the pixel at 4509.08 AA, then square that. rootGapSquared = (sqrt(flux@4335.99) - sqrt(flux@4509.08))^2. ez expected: 0.43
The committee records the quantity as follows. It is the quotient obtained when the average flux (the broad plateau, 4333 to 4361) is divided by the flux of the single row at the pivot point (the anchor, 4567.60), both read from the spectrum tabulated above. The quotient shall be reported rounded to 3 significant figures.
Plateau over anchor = 0.794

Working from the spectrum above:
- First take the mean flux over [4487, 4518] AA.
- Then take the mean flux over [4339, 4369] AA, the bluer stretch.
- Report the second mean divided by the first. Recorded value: 0.85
